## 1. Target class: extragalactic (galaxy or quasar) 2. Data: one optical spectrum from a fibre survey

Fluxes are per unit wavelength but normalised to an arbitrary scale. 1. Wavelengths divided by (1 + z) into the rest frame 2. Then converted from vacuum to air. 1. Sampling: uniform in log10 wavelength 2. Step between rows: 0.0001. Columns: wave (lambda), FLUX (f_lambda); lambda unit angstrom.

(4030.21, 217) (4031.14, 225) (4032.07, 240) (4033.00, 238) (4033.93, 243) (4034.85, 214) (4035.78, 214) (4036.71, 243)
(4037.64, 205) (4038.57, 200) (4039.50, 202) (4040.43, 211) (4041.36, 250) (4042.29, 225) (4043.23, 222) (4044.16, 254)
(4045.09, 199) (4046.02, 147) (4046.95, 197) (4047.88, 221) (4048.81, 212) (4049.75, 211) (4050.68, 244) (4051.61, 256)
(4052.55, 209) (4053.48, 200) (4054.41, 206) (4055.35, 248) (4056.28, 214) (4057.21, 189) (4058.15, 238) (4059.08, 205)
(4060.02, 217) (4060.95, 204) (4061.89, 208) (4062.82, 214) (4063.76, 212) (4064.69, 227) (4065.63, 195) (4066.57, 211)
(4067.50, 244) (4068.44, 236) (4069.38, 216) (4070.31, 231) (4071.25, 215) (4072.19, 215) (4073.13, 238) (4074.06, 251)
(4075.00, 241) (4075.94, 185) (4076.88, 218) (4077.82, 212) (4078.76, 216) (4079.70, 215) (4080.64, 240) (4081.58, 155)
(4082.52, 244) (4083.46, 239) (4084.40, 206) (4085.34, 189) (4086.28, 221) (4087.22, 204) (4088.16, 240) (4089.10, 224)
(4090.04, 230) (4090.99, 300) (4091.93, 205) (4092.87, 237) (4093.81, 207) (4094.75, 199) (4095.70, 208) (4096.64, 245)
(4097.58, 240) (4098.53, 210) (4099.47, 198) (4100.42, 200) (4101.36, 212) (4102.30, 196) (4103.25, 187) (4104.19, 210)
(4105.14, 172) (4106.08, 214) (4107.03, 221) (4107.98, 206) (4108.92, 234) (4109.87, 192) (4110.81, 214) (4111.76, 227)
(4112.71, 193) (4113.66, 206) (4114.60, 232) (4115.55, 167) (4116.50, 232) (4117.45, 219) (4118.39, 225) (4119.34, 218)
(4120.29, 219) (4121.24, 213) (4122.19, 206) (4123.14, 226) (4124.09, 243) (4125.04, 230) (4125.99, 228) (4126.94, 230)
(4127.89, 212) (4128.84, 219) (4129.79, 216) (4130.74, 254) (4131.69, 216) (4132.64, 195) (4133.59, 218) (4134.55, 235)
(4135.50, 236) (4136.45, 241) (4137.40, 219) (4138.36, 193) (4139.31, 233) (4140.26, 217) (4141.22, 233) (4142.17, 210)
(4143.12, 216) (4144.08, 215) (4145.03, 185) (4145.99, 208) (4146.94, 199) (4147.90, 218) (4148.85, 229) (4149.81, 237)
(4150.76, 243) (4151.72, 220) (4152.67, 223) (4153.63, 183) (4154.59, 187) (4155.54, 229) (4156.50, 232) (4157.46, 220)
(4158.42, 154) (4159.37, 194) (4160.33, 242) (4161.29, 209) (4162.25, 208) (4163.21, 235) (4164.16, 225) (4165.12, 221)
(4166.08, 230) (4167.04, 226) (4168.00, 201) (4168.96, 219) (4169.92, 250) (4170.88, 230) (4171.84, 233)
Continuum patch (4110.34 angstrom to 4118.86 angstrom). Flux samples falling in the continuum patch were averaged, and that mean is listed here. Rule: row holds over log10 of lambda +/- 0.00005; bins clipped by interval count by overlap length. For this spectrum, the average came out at 213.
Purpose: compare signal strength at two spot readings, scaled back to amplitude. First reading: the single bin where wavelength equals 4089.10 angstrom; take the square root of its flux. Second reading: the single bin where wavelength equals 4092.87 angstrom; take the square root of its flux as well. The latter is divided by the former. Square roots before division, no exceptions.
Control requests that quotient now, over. 1.03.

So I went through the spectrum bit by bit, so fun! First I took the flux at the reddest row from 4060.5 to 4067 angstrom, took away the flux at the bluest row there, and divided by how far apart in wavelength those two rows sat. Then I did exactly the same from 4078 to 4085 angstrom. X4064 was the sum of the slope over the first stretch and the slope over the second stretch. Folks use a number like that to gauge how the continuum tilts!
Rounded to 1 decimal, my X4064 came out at -0.5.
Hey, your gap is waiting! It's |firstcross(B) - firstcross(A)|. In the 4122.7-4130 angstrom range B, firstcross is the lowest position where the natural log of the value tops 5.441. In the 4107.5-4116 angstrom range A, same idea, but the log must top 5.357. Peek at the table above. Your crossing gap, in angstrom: 15.2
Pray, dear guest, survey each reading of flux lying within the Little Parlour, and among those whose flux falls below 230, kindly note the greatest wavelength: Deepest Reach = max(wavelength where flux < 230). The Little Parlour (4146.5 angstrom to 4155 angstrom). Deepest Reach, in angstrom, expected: 4154.59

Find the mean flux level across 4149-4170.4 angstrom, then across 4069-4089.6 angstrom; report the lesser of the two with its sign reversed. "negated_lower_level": -218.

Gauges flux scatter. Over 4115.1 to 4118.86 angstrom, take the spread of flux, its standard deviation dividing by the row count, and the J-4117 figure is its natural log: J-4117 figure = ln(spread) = 3.2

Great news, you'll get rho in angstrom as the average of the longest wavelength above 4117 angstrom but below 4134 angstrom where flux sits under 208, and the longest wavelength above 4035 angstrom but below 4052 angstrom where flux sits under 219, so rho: 4091.2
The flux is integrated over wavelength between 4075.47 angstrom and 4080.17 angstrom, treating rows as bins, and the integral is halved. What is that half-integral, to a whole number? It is 491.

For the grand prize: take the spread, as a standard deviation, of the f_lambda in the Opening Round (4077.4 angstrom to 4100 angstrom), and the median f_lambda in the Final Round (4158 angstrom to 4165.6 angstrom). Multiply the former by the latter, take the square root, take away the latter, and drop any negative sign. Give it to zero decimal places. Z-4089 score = 139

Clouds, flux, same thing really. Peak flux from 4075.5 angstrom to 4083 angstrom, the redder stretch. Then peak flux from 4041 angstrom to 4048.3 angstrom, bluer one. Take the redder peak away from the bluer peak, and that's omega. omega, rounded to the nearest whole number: 10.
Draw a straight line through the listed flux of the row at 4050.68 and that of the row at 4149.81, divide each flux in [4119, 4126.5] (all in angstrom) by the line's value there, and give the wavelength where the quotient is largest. 4124.09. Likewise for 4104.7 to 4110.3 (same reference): 4108.92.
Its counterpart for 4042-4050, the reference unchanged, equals 4044.16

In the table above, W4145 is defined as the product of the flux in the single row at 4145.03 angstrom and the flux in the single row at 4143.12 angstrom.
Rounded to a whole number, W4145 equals 39960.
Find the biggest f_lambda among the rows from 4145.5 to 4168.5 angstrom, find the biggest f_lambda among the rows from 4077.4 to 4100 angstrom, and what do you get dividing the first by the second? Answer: 0.81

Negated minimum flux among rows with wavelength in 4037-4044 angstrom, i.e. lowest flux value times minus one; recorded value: -200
